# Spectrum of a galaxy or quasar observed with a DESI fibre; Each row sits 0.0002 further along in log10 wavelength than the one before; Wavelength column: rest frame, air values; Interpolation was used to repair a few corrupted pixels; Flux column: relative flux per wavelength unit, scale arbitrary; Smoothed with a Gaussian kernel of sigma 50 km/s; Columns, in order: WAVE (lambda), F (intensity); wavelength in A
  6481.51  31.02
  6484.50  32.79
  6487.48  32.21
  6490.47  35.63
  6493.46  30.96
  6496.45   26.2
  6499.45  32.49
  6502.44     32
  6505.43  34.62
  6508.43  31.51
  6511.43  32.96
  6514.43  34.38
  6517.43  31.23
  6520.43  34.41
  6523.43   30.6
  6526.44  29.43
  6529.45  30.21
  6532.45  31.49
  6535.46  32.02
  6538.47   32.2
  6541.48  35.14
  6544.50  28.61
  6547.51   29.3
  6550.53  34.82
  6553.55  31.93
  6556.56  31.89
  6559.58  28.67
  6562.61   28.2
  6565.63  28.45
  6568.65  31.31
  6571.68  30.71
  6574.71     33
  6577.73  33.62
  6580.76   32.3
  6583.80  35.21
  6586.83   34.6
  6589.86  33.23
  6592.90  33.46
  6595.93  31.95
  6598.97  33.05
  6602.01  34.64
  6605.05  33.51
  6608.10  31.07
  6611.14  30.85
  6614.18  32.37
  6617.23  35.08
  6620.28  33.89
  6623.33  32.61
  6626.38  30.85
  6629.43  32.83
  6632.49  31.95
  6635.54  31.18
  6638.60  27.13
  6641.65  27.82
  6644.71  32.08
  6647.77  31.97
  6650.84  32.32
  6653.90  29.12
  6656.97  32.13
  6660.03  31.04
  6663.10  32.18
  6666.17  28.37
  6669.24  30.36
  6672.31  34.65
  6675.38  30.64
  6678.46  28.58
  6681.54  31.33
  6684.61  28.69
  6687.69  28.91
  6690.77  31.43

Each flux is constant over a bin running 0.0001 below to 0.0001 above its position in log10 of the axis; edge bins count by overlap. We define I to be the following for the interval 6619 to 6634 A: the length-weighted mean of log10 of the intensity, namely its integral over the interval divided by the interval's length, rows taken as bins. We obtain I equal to 1.51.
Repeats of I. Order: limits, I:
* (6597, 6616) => 1.51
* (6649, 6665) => 1.49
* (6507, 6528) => 1.51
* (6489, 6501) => 1.49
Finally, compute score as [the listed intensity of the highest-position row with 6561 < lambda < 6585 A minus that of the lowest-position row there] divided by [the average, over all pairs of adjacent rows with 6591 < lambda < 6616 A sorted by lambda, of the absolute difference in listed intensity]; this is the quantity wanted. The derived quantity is 5.2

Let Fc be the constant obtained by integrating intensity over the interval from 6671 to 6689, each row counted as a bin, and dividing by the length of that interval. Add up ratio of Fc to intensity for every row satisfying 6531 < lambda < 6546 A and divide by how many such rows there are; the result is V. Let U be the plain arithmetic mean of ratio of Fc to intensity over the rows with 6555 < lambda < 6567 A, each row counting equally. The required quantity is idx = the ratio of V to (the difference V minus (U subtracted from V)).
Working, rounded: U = 1.04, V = 0.96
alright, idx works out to 0.92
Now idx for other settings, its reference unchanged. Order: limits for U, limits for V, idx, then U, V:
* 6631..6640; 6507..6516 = 0.91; 1.02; 0.92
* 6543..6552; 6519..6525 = 0.95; 0.99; 0.94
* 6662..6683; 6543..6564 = 1.01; 0.99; 1.00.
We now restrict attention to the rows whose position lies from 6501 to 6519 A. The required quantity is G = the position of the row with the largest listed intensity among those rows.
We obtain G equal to 6505.43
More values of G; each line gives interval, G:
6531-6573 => 6541.48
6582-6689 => 6583.80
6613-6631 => 6617.23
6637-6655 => 6650.84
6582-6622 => 6583.80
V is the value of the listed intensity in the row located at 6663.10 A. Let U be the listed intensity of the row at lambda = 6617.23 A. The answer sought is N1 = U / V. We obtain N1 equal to 1.09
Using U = 35.08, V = 32.18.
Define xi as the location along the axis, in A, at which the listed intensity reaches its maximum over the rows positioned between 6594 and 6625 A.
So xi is 6617.23 A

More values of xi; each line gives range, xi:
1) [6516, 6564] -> 6541.48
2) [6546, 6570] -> 6550.53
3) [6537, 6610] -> 6583.80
